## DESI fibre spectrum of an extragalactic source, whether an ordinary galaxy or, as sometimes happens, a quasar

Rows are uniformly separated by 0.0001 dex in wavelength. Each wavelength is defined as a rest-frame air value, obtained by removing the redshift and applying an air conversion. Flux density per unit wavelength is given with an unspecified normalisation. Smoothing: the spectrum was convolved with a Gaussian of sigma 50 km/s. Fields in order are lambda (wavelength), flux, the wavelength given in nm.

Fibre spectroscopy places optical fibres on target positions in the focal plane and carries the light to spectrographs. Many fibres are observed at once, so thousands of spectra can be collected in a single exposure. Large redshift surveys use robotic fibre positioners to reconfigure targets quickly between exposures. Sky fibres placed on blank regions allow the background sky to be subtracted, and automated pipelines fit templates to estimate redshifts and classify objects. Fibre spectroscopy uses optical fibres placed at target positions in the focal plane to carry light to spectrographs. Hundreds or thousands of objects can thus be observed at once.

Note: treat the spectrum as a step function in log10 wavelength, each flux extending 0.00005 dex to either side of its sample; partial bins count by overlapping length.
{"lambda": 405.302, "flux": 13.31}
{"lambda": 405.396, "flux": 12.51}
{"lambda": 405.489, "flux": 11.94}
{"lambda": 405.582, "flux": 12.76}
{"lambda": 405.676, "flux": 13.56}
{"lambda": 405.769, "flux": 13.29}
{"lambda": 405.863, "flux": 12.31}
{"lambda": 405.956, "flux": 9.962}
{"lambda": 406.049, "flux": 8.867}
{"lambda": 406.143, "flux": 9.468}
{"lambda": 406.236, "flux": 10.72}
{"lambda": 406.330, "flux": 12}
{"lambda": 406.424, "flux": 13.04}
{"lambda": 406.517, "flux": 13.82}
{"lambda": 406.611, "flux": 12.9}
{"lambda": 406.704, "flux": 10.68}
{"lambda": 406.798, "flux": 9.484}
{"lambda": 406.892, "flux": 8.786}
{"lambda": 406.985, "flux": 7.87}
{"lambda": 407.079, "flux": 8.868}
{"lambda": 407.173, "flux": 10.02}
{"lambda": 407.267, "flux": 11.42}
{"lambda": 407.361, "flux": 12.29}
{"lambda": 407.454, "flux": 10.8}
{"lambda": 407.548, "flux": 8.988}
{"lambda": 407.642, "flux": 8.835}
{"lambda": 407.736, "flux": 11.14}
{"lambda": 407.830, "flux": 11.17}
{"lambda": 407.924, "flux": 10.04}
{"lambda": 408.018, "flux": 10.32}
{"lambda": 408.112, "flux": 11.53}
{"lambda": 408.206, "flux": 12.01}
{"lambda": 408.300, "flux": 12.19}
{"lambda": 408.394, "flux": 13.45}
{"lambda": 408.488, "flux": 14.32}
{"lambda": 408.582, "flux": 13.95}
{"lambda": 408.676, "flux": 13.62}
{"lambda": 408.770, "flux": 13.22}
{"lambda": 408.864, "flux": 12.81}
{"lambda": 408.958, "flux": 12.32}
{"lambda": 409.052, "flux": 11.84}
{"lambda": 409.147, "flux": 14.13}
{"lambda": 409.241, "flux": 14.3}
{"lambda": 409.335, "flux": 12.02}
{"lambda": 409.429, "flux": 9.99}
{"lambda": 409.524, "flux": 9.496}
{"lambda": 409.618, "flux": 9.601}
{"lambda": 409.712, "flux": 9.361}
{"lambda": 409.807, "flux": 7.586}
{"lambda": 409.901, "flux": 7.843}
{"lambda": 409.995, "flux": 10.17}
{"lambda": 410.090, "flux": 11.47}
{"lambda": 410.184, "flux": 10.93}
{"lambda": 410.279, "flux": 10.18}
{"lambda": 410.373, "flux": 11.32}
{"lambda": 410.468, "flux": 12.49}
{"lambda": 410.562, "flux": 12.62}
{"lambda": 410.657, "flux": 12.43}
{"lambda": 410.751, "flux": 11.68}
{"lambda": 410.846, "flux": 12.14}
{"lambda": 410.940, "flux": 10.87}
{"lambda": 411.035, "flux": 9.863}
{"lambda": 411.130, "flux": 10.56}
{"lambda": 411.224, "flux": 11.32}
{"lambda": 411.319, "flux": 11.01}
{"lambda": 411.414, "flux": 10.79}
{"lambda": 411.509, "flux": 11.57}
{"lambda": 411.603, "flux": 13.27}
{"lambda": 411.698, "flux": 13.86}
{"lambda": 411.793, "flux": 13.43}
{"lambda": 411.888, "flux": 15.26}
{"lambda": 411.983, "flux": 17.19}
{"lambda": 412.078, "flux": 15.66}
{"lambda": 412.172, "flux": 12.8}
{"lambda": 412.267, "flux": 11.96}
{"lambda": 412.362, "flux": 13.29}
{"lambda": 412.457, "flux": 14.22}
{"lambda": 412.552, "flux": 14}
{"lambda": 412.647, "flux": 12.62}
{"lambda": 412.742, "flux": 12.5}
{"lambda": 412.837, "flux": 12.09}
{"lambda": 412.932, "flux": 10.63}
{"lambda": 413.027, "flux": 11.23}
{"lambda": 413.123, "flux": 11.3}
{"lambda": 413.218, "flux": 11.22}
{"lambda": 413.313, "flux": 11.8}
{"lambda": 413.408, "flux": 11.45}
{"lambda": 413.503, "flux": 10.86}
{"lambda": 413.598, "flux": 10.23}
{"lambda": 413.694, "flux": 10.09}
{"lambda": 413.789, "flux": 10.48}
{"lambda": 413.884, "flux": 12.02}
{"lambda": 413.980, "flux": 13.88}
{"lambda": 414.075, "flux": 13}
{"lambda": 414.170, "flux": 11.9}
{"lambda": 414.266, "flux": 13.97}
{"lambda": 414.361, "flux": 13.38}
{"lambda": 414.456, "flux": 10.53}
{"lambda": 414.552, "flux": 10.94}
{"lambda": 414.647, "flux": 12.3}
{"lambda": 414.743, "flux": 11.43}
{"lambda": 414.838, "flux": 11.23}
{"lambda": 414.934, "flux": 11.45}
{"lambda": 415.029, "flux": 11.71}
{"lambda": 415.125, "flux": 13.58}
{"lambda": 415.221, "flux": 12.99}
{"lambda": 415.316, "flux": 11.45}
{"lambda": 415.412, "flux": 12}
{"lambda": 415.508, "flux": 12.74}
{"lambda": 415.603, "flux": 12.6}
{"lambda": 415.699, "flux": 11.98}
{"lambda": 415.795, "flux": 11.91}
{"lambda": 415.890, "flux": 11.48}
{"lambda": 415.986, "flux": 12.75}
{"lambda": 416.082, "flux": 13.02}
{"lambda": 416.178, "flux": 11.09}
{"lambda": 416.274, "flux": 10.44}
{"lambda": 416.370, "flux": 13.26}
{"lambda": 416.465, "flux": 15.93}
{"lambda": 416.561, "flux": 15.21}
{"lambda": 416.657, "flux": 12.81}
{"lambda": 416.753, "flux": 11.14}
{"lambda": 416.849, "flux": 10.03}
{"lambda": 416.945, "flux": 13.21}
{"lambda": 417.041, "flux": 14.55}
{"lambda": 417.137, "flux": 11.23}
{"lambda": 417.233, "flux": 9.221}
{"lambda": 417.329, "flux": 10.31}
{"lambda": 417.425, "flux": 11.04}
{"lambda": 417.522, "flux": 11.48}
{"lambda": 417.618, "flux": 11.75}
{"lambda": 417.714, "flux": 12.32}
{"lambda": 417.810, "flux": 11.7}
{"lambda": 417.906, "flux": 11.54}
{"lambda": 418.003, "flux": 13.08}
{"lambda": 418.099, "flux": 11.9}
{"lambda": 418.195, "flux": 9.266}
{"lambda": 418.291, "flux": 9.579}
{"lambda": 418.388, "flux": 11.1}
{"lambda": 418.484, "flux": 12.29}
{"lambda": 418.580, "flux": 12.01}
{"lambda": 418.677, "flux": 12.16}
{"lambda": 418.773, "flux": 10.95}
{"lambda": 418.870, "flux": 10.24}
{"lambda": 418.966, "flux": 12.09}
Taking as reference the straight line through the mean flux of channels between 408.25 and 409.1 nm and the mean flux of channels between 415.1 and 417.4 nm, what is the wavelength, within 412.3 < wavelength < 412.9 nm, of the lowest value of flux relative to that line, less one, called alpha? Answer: 412.837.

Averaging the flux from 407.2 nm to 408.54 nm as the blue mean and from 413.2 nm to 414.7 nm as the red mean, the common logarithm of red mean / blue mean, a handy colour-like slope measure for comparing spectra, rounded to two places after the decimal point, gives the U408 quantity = 0.02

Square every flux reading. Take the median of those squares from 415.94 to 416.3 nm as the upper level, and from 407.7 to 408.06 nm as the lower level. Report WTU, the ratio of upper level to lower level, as 1.24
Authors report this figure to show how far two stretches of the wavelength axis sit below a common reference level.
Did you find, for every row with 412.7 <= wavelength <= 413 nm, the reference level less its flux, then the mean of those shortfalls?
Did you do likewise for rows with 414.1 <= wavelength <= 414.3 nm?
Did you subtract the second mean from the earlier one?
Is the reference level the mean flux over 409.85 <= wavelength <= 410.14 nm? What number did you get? 1.2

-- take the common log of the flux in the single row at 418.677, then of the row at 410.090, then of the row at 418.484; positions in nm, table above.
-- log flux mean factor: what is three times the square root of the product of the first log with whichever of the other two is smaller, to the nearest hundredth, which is 3.22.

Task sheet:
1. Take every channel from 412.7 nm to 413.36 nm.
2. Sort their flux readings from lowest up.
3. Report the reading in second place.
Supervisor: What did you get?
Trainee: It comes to 11.22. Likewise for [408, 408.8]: 11.53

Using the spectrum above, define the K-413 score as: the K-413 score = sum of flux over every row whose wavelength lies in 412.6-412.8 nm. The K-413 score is 25.1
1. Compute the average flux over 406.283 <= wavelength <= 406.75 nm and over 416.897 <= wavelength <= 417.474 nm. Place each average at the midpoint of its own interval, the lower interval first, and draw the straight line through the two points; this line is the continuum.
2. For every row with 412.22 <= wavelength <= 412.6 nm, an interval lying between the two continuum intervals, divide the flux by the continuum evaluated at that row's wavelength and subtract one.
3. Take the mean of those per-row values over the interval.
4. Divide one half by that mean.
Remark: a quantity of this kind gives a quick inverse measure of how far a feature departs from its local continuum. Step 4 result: 4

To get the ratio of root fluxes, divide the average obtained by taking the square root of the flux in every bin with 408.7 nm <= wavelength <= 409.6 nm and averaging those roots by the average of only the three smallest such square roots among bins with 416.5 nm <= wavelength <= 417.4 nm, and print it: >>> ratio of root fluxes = 1.11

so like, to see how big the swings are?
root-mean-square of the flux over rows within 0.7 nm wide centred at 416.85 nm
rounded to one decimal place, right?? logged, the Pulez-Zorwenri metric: 12.7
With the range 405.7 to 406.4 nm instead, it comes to 11.0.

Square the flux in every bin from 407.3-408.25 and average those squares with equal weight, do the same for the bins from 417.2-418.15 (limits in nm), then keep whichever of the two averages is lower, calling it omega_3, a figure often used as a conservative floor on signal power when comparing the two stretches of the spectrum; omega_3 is 116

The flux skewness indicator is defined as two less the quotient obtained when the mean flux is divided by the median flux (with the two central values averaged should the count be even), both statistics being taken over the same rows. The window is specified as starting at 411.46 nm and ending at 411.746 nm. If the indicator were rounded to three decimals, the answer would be 1.028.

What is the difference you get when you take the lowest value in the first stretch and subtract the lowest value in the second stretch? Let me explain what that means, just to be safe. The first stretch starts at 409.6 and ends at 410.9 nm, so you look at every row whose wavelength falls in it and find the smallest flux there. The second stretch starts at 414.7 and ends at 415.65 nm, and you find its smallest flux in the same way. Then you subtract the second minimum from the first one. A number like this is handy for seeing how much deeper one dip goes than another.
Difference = -3.6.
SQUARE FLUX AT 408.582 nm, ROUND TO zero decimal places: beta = 195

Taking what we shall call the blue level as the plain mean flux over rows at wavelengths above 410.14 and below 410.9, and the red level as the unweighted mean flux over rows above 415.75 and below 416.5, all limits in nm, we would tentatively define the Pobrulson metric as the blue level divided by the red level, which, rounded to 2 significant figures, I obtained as 0.94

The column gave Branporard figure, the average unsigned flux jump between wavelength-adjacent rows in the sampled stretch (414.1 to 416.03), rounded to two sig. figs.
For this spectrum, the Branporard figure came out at 0.88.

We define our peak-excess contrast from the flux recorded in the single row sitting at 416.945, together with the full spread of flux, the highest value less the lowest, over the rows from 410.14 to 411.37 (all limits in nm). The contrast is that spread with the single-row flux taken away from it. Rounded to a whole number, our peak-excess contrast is -10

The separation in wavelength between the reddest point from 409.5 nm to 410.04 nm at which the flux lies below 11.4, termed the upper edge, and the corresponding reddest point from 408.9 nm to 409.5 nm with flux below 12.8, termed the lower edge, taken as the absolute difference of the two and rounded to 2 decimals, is 0.57 nm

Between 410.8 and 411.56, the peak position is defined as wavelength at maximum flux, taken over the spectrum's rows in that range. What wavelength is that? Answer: 410.846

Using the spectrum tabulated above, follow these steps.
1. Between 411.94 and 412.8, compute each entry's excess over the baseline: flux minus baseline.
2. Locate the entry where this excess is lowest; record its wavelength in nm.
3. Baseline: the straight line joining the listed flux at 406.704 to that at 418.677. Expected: 412.267 nm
